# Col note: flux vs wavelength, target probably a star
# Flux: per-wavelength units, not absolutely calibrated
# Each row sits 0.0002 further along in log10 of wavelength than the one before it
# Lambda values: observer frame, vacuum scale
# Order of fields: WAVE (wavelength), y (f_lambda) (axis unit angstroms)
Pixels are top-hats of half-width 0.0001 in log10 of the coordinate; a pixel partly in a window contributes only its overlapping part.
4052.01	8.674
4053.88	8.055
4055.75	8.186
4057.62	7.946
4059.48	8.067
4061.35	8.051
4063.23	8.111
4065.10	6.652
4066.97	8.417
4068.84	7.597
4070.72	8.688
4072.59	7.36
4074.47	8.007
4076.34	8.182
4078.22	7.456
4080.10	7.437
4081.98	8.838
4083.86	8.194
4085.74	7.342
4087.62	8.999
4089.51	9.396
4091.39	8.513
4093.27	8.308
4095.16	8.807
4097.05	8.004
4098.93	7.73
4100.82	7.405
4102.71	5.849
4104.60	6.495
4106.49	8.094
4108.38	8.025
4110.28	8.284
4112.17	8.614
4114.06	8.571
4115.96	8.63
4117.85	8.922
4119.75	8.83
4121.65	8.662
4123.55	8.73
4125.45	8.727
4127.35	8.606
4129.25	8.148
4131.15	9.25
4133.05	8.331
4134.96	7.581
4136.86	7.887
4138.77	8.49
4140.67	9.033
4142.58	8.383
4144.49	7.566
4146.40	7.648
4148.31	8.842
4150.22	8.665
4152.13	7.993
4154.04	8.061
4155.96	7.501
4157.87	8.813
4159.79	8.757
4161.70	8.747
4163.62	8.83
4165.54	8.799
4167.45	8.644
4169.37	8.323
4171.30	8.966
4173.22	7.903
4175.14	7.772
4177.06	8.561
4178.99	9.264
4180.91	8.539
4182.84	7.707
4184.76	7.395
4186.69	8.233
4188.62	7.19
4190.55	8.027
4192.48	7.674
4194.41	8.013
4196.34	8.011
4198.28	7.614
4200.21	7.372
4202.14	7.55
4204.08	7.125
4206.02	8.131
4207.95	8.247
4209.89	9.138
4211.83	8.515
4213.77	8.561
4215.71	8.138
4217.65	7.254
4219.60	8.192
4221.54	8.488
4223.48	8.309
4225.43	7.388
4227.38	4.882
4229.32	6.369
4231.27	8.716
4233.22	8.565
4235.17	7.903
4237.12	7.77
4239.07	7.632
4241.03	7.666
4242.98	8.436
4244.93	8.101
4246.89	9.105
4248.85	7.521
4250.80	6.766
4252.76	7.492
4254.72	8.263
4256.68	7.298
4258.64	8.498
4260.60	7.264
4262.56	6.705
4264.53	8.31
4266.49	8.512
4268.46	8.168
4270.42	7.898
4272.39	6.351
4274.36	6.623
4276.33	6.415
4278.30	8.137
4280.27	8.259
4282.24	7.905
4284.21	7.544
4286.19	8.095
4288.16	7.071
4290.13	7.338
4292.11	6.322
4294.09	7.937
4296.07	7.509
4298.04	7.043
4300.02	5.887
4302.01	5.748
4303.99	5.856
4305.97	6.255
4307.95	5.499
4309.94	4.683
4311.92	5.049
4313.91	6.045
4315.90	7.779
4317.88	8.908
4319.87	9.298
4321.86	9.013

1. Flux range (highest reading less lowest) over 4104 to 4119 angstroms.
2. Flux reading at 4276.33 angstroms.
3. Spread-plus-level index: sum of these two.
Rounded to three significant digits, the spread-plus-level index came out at 8.84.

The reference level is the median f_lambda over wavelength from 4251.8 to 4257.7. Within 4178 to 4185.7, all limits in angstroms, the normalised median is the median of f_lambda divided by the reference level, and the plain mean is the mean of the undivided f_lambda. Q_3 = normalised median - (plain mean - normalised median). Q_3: -6.06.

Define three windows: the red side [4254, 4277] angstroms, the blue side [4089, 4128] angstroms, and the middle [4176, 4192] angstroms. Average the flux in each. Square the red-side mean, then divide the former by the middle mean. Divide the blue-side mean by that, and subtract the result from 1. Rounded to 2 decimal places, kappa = -0.18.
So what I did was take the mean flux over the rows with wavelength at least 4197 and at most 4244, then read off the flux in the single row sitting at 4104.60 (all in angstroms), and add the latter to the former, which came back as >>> 14.3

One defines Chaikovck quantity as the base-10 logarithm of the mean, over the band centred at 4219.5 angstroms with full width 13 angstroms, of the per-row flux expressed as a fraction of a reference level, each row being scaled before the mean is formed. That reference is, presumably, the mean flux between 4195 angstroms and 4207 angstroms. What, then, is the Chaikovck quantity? 0.023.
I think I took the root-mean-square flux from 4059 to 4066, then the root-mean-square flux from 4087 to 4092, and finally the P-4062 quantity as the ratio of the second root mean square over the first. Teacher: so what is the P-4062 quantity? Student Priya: 1.16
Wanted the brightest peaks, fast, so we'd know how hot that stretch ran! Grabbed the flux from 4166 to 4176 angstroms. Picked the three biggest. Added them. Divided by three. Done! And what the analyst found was 8.64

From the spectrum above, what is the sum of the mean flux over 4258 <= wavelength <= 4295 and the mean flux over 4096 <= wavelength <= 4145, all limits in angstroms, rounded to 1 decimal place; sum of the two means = 15.7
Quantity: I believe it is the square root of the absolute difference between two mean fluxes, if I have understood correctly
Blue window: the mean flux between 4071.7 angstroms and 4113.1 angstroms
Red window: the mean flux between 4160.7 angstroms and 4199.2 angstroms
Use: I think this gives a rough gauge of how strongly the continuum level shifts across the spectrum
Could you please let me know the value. 0.49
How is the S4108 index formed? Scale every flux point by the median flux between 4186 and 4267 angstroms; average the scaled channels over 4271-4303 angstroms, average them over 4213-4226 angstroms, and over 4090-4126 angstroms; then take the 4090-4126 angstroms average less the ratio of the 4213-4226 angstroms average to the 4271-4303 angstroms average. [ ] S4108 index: -0.11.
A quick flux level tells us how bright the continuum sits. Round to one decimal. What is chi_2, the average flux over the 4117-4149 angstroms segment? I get 8.4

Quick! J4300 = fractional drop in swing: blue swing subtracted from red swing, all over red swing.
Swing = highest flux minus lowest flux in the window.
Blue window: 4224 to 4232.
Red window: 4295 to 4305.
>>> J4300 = -1.2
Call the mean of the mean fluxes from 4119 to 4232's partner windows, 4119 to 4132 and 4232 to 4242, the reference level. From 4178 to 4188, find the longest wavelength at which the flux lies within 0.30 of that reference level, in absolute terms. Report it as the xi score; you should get 4186.69 angstroms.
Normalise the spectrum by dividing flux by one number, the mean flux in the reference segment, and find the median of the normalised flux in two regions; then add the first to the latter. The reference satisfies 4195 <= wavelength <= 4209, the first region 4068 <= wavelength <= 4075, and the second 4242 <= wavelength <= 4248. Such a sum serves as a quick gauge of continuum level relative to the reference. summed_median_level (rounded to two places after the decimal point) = 2.10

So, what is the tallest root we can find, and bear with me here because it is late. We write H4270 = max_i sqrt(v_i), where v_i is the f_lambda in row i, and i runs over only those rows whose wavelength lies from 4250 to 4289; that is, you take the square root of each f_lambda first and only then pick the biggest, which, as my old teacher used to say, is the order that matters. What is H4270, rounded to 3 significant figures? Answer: 2.92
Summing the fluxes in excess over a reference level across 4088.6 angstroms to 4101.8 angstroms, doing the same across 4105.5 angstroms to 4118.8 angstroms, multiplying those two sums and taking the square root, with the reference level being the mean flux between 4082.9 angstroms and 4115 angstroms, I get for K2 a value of 2.3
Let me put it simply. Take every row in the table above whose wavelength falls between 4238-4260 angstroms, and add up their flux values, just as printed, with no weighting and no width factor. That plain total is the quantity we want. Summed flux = 86.8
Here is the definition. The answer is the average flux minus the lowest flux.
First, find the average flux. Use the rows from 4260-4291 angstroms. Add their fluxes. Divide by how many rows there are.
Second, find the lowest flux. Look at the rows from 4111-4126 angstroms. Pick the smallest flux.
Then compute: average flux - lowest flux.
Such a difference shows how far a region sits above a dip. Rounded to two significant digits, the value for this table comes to -1.0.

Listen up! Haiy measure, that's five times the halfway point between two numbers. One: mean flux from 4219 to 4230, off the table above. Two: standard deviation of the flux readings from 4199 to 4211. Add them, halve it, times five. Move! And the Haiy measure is 20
